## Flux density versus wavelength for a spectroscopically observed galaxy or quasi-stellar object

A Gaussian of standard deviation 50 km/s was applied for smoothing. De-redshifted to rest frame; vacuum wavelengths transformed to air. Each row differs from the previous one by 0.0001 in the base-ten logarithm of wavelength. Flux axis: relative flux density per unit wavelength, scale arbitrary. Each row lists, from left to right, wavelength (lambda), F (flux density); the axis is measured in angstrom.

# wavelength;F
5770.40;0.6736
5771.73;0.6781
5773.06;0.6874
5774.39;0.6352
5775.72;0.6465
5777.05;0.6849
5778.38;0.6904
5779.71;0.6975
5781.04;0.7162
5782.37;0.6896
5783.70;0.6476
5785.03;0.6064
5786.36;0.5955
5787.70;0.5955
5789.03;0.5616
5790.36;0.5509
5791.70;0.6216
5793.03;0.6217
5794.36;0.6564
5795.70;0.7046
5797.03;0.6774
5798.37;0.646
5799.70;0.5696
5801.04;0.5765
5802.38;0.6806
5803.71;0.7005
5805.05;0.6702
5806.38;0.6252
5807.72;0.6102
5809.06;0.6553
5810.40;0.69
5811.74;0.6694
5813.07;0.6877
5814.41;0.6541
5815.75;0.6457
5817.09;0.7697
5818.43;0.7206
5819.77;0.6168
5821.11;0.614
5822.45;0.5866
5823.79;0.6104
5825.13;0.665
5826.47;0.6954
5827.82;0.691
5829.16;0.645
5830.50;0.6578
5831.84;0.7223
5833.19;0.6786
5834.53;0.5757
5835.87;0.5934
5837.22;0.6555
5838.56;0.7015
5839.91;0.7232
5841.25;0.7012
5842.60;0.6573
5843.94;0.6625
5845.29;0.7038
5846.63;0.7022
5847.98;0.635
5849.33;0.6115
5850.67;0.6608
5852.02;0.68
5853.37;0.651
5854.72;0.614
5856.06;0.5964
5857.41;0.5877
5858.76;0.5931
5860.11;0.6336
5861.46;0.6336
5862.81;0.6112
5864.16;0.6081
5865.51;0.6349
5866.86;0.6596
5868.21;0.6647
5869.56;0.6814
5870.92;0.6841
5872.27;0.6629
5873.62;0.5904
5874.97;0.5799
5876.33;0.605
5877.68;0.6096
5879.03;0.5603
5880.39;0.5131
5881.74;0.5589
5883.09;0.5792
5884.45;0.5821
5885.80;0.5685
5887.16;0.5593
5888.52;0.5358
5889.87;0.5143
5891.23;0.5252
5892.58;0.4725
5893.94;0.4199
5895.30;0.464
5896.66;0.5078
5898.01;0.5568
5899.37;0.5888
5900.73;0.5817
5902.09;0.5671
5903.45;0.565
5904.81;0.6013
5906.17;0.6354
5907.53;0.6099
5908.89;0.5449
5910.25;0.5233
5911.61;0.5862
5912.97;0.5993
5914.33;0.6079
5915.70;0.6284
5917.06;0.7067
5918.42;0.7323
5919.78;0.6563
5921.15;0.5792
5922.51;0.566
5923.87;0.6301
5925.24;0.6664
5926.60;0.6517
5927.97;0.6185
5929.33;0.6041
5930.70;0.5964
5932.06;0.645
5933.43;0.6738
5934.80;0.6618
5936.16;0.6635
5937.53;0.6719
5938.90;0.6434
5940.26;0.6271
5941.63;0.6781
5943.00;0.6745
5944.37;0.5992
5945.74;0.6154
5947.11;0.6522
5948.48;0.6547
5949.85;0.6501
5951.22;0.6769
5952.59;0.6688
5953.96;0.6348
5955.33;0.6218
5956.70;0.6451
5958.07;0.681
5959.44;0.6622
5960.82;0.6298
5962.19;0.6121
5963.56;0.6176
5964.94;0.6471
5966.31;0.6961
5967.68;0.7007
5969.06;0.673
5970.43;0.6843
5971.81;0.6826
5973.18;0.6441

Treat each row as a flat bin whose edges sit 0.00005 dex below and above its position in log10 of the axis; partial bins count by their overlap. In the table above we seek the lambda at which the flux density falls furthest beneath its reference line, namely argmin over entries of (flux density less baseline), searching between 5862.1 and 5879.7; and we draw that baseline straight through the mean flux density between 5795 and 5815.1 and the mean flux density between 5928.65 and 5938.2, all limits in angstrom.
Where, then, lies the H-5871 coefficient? 5879.03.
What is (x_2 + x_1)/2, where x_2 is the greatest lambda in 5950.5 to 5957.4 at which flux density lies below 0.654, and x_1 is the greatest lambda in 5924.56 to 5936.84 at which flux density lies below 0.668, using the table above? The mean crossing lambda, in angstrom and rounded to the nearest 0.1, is 5946.4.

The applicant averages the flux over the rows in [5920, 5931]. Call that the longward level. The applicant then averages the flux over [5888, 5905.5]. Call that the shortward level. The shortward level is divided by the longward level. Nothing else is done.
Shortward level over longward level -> 0.86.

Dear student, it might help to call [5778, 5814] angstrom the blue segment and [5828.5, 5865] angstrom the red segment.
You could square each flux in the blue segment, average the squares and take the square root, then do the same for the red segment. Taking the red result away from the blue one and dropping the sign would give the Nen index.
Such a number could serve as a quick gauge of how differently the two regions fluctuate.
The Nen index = 0.00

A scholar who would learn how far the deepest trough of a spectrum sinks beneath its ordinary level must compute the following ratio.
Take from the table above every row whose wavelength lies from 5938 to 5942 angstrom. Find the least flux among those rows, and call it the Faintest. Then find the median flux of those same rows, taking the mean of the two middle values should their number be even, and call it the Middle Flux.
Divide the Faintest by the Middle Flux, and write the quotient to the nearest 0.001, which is 0.975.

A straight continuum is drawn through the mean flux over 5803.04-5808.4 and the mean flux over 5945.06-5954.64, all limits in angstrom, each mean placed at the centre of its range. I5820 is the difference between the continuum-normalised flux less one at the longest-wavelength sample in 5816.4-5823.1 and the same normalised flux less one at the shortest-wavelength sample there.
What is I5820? -0.28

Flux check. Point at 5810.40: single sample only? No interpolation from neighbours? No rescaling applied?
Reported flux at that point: 0.69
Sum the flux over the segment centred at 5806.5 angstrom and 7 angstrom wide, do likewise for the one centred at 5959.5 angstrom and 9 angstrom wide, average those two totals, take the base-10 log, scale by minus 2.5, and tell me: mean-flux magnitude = -1.47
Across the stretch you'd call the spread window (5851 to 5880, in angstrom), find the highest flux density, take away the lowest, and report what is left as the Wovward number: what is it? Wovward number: 0.12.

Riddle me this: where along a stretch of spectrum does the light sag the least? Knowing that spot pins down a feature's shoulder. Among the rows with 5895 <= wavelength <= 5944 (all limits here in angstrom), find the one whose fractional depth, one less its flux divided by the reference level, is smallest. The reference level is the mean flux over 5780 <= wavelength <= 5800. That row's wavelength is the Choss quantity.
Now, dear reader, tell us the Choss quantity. 5918.42 angstrom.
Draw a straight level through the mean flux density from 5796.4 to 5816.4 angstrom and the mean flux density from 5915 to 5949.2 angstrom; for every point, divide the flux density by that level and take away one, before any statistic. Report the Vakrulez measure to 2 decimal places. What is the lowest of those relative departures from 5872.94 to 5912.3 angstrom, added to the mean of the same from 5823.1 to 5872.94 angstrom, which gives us -0.34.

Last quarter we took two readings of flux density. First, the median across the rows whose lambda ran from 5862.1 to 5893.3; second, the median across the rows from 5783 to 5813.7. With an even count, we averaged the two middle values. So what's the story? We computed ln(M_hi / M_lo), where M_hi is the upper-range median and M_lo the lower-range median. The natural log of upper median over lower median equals -0.10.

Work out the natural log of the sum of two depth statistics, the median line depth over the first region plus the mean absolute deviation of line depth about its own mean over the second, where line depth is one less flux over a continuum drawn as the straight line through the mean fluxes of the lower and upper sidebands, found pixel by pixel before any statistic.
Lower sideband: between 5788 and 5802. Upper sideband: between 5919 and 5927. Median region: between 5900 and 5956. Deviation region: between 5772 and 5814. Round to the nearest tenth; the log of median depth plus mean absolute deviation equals -2.9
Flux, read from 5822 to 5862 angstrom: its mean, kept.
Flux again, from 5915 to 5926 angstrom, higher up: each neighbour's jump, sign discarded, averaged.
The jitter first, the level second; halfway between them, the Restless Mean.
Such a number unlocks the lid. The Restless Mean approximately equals 0.352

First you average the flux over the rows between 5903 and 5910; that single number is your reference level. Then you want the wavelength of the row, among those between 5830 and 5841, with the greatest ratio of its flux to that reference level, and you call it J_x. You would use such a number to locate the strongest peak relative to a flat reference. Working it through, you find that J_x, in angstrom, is 5839.91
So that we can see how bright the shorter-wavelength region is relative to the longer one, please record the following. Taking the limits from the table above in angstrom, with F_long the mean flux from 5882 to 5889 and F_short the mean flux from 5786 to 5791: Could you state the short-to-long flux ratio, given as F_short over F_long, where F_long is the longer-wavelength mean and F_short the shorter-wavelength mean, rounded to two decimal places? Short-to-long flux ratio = 1.02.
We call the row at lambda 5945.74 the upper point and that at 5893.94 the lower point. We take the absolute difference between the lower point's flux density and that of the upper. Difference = 0.20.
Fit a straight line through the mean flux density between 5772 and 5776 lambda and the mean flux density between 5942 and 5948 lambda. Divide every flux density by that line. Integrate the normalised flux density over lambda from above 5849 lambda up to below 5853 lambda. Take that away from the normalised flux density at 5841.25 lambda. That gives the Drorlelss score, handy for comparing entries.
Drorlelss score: -3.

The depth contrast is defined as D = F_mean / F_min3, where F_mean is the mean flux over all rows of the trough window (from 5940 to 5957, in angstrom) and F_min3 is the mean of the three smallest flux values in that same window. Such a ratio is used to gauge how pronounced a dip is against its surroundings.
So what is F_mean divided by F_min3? 1.06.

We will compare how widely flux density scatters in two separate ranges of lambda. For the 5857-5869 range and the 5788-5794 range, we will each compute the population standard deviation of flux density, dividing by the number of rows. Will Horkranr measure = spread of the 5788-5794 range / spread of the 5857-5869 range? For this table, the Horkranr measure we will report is 1.3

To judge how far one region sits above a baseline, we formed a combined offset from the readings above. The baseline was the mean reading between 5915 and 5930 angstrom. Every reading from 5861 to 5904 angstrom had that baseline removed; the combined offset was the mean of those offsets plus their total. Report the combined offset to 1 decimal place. -2.1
